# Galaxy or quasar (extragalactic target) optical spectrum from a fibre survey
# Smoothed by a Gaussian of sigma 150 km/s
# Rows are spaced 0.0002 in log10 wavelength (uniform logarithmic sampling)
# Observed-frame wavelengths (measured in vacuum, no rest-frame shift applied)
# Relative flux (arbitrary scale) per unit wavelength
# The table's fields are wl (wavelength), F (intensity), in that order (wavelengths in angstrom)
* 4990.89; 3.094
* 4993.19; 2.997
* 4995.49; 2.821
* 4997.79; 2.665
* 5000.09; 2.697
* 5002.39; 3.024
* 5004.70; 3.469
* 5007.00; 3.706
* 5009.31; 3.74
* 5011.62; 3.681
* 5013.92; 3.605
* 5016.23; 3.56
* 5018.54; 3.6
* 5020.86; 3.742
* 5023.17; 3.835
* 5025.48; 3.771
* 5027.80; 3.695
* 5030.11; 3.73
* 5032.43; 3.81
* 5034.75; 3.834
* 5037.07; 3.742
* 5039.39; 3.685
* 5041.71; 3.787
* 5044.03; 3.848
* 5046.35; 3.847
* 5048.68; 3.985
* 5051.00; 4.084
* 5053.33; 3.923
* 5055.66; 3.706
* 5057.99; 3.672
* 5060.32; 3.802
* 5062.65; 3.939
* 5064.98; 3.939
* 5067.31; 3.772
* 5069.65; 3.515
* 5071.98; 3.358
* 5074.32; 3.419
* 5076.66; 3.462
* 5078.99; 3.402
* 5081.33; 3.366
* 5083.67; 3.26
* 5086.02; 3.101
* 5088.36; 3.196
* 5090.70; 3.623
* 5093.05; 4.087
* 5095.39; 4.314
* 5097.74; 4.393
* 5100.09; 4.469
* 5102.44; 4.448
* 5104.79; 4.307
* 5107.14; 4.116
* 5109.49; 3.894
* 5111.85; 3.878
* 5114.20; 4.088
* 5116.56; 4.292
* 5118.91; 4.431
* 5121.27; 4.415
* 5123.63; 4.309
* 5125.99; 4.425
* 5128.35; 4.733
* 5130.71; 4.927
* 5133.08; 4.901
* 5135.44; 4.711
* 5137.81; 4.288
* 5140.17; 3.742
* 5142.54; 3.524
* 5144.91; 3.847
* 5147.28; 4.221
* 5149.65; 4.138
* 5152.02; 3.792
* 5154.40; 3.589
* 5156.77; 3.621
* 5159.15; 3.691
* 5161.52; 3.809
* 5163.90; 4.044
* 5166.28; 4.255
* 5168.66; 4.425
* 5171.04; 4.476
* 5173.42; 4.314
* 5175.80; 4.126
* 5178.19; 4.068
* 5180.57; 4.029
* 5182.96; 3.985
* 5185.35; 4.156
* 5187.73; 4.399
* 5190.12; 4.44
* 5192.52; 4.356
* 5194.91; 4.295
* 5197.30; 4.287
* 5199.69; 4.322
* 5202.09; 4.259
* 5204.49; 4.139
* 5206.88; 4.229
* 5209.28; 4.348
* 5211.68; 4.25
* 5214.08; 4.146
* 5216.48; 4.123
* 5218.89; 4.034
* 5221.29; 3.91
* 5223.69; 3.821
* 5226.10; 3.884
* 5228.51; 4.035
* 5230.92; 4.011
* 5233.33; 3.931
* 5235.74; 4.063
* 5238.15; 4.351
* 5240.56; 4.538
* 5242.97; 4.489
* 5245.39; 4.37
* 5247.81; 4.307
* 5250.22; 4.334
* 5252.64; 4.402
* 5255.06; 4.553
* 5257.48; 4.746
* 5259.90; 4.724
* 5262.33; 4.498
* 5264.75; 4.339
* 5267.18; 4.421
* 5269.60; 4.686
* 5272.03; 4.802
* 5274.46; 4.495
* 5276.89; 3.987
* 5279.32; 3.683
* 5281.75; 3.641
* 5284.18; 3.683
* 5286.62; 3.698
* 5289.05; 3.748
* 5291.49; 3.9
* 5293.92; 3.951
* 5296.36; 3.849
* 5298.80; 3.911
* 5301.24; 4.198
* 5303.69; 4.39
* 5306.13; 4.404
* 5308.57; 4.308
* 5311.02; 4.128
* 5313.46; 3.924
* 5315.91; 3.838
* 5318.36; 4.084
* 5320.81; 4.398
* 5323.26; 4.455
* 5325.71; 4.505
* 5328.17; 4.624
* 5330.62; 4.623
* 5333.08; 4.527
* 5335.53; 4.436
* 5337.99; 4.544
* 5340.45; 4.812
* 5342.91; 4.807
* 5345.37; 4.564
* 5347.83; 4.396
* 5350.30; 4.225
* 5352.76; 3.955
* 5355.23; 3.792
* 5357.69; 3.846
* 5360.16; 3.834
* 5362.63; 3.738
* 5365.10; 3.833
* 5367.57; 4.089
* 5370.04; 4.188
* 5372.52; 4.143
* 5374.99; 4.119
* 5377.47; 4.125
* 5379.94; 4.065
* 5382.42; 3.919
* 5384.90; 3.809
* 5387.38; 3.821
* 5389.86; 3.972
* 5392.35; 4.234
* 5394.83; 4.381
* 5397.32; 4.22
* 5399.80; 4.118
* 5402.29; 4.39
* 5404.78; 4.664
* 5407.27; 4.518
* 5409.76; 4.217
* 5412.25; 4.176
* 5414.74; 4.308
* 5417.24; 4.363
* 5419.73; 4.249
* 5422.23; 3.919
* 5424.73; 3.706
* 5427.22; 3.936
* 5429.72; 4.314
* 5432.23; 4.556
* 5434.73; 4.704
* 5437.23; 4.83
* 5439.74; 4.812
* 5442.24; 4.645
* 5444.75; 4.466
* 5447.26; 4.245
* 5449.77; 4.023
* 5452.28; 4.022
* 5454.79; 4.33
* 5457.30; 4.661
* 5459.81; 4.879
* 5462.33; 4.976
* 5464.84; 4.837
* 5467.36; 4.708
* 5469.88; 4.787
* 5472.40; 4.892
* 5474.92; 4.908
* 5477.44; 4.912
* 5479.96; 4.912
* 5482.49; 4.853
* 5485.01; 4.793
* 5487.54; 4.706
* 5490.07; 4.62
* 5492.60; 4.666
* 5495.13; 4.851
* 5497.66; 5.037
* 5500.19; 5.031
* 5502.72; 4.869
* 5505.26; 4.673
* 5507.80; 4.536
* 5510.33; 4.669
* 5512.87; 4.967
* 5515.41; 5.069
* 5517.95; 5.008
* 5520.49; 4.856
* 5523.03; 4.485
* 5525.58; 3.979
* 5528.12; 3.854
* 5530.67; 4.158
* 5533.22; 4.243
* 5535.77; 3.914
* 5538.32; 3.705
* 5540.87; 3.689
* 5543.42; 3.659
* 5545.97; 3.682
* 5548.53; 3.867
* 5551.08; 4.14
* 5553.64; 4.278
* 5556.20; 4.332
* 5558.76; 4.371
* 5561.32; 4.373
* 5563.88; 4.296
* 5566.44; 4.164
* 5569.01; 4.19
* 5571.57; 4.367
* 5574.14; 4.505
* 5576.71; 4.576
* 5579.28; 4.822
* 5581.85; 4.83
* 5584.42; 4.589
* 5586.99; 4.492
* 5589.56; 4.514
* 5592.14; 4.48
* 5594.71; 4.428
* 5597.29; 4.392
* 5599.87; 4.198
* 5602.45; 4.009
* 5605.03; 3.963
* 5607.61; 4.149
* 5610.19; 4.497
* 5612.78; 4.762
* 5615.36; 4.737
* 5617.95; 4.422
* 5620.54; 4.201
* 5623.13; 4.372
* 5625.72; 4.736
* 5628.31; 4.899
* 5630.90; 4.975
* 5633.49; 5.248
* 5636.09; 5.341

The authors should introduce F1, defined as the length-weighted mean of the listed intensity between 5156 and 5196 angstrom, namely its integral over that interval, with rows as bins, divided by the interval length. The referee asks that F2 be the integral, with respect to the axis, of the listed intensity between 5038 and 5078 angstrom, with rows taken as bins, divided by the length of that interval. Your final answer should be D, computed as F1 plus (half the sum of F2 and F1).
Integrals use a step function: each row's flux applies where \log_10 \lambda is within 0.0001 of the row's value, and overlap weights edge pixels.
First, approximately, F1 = 4.2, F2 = 3.7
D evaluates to 8.1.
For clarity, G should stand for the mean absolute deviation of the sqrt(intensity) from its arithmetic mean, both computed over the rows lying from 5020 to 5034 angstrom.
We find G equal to 0.011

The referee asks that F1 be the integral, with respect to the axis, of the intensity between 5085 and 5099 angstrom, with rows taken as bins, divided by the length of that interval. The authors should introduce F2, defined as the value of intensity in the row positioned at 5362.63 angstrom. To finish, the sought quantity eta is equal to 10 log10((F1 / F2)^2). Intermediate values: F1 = 3.80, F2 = 3.738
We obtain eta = 0.1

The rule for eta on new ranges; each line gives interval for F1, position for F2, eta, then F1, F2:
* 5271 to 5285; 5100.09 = -0.9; 4.05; 4.469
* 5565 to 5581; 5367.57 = 0.7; 4.45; 4.089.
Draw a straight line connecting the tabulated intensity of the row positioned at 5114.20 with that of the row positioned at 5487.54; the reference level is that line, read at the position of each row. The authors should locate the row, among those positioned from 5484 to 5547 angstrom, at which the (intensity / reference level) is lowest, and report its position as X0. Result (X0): 5543.42 angstrom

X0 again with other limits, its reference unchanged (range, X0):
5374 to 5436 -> 5424.73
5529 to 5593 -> 5543.42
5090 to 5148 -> 5142.54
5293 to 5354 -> 5315.91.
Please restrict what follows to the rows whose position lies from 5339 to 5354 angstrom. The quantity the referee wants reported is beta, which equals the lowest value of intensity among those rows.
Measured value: 3.955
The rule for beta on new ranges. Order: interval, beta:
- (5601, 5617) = 3.963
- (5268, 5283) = 3.641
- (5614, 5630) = 4.201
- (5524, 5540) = 3.705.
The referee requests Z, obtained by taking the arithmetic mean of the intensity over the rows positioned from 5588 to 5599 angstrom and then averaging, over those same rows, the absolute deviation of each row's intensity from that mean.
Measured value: 0.04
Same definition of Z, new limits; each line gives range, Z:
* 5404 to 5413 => 0.20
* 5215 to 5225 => 0.11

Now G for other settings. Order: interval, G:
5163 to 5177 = 0.032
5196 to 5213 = 0.012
